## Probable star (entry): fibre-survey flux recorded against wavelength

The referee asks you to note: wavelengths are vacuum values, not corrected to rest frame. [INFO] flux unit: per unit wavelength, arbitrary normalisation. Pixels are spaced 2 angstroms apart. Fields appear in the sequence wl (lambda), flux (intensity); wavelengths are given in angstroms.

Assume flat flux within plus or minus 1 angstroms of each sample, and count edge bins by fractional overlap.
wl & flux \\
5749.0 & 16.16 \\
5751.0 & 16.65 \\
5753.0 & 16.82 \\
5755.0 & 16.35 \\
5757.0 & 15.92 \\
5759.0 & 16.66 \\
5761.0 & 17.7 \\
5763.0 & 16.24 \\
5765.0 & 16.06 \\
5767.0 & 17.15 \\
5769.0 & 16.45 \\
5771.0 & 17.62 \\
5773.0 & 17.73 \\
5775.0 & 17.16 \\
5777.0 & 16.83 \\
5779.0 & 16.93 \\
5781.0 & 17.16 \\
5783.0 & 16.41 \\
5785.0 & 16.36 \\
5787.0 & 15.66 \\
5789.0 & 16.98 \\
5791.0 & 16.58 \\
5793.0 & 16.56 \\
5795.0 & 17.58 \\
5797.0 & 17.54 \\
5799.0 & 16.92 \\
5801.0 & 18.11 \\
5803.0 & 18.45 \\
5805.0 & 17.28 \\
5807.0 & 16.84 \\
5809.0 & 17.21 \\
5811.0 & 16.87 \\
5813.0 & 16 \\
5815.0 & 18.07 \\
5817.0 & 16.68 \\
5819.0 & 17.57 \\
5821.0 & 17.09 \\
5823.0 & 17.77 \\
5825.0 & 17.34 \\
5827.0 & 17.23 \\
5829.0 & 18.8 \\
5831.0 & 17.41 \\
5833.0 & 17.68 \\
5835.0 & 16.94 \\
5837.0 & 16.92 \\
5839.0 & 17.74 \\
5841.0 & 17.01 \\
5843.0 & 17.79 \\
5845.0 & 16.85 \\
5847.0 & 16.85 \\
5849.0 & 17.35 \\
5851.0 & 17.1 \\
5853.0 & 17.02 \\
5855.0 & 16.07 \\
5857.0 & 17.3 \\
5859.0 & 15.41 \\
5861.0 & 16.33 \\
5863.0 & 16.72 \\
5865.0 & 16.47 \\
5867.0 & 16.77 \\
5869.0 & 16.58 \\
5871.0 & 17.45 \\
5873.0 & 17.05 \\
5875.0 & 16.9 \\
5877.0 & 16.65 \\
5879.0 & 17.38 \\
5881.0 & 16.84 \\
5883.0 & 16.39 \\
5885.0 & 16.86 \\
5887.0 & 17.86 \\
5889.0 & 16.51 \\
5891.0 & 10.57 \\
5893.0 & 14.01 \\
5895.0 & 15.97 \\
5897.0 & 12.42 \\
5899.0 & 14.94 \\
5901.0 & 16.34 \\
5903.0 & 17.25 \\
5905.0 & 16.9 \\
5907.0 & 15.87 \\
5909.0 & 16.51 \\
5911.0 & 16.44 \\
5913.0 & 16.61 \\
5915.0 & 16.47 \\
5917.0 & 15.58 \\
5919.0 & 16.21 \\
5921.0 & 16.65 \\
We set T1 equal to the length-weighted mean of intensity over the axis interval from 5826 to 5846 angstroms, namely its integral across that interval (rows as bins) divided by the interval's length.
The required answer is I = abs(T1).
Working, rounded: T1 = 17.44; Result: 17.4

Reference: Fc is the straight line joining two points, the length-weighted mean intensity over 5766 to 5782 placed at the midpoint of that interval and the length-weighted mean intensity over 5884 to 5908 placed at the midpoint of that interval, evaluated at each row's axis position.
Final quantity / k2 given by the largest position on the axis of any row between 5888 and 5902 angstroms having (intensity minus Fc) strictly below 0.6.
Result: 5899.0 angstroms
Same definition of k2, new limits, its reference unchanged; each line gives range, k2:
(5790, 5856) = 5855.0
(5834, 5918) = 5917.0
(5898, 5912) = 5907.0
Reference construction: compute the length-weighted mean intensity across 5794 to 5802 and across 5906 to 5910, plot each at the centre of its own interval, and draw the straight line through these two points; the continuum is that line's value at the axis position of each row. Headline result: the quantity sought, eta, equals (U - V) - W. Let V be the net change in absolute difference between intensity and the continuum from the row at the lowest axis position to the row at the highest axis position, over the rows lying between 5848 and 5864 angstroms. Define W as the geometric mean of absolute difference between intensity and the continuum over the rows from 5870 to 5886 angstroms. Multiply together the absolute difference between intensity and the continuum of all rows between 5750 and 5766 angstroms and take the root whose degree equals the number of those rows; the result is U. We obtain 1.4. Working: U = 1.3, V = -0.4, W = 0.31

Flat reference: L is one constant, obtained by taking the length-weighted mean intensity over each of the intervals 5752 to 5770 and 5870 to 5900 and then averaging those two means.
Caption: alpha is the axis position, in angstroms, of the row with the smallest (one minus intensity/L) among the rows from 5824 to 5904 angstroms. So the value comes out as 5829.0 angstroms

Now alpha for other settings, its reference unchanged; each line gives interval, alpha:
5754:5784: 5773.0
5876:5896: 5887.0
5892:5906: 5903.0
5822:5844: 5829.0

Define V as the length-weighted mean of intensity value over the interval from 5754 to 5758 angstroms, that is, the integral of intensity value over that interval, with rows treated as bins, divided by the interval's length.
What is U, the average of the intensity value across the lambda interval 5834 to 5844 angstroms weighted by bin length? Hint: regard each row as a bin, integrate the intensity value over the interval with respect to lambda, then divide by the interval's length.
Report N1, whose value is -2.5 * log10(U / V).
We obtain -0.074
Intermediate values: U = 17.3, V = 16.1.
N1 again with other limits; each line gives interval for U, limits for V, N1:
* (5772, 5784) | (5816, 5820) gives 0.006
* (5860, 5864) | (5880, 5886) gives 0.011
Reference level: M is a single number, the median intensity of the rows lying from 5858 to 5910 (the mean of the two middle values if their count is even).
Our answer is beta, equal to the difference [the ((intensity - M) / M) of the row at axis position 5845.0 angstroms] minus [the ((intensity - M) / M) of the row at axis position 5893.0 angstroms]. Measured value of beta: 0.17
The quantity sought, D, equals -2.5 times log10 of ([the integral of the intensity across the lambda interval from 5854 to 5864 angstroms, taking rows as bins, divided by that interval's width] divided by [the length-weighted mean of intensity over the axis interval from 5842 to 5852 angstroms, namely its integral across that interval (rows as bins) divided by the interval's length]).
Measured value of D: 0.05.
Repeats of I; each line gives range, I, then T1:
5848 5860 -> 16.7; 16.71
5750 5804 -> 16.9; 16.91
